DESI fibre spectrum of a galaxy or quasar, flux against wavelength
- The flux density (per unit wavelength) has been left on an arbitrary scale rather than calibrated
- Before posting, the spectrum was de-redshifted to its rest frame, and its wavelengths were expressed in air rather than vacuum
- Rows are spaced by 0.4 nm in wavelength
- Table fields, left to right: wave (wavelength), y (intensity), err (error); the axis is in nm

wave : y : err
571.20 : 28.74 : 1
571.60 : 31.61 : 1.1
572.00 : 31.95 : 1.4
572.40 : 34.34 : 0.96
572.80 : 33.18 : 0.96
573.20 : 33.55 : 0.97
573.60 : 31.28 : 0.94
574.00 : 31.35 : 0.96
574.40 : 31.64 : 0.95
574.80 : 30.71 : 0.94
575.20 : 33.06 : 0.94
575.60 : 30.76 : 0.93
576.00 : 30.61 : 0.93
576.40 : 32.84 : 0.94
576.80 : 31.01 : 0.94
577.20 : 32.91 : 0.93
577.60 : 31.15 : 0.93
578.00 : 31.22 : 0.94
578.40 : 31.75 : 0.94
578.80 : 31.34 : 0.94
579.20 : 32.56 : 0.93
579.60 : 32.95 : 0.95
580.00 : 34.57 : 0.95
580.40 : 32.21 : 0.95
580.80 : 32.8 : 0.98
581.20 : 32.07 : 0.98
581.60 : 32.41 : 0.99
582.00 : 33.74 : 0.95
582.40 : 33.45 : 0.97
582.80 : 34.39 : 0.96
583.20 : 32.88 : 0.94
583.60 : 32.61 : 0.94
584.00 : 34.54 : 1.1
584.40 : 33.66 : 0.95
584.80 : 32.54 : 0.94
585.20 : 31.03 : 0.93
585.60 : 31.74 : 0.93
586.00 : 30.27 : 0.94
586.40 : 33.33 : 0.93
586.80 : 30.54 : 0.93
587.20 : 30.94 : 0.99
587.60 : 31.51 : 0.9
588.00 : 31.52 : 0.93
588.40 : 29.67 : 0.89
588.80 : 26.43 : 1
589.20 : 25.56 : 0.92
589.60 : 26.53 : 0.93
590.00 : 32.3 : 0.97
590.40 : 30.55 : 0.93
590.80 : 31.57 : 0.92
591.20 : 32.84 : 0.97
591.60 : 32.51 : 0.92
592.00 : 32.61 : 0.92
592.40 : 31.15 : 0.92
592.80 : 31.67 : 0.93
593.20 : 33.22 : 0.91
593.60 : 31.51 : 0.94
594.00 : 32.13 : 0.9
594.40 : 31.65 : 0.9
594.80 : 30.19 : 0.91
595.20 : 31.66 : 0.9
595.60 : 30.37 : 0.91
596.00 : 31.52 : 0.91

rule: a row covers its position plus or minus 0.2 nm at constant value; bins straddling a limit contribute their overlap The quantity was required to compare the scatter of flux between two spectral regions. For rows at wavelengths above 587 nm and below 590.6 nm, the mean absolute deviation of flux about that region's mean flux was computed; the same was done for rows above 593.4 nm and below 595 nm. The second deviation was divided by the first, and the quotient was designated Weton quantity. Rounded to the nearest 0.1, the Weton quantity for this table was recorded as 0.3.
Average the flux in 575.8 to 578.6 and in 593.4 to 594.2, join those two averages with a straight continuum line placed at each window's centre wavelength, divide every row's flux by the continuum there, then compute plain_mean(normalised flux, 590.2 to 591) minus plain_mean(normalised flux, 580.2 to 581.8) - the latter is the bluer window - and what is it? -0.045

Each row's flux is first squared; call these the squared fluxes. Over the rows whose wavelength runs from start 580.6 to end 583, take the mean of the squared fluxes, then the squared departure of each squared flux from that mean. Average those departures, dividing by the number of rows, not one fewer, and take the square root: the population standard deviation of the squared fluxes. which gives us 53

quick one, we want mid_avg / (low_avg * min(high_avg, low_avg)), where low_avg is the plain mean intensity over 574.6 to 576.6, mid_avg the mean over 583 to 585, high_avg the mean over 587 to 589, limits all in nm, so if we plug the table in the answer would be 0.035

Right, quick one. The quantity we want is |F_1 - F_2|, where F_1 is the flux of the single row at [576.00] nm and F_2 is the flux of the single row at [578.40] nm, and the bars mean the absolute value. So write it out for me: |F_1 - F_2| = 1.1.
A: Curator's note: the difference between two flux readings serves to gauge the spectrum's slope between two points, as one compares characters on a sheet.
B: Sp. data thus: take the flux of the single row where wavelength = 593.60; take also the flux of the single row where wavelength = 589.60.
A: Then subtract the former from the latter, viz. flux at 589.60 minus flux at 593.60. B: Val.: -5.0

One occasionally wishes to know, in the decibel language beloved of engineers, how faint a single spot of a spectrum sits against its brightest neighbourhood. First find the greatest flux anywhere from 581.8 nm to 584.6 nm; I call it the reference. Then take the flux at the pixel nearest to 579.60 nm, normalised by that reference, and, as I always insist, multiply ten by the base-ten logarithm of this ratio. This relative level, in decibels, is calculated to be -0.20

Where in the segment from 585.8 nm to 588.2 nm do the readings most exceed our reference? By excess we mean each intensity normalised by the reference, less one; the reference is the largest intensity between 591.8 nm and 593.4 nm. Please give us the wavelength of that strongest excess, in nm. 586.40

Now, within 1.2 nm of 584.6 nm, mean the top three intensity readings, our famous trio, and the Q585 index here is 33.6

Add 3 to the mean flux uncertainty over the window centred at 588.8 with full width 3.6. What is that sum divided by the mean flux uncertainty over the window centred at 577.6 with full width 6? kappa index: 4.20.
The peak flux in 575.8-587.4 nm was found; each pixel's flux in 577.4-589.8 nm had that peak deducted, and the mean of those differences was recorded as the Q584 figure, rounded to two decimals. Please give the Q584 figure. -2.90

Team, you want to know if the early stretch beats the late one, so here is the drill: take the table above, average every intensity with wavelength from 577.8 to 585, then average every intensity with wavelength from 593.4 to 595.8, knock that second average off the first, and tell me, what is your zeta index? 1.6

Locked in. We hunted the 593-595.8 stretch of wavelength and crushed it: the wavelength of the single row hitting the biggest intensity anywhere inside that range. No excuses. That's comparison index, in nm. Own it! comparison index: 593.20 nm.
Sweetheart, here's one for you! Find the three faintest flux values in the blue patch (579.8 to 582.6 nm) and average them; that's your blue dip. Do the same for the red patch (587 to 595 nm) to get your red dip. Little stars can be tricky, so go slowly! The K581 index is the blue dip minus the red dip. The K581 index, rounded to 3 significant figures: 6.06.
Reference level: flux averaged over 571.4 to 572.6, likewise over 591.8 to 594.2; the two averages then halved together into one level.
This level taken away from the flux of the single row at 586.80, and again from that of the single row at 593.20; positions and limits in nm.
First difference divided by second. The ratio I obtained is -2.0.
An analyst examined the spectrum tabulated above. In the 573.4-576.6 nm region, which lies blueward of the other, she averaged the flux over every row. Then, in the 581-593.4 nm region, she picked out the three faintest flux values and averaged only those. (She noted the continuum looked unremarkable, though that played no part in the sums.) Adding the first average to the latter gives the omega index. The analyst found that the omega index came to 58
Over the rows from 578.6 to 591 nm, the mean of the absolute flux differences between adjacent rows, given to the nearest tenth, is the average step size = 1.4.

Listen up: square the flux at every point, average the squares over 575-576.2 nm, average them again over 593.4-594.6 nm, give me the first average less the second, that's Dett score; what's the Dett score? -17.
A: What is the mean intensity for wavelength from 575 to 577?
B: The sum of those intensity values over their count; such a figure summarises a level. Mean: 31.7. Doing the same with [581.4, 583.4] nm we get 33.4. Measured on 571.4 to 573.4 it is 32.9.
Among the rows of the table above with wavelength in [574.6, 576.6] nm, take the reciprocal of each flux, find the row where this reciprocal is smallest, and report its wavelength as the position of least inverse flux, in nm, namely 575.20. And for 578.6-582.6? 580.00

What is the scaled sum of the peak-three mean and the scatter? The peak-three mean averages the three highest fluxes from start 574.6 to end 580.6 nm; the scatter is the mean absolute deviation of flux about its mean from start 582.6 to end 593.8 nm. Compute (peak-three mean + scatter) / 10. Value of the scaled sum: 3.506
